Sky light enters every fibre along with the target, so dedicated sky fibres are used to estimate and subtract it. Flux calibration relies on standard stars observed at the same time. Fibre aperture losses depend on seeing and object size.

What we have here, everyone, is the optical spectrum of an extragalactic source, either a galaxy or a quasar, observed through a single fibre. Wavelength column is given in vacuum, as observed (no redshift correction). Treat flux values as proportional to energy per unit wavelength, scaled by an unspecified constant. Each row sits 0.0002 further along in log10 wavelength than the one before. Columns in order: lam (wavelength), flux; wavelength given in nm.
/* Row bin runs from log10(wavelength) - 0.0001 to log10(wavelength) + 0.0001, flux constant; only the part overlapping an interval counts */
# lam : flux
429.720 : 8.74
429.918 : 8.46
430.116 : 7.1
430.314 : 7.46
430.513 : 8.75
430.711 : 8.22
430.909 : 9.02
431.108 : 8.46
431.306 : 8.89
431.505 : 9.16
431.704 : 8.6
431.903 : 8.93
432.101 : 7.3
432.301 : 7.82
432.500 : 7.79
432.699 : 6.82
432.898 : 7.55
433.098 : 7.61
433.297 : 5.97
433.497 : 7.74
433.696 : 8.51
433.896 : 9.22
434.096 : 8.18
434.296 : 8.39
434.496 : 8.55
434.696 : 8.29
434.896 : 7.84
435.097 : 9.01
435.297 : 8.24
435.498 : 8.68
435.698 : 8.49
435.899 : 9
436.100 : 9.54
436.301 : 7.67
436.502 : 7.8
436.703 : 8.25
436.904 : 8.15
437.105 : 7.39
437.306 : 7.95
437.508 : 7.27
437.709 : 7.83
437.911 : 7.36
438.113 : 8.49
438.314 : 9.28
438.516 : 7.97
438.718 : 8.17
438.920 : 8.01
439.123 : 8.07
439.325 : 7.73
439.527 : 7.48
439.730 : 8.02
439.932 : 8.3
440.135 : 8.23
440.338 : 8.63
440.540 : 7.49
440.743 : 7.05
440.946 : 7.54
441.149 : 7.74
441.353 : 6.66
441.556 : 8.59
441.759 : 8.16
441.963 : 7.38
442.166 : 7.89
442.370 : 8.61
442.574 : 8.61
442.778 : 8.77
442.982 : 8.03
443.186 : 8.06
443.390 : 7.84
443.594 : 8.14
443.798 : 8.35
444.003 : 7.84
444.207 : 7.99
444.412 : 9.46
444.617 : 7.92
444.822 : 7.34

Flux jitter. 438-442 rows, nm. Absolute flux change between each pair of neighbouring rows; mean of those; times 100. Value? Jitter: 57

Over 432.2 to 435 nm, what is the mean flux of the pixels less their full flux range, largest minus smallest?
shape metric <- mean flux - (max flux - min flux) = 4.63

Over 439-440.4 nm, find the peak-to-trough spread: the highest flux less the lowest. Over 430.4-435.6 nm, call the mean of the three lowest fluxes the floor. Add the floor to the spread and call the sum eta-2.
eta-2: 7.8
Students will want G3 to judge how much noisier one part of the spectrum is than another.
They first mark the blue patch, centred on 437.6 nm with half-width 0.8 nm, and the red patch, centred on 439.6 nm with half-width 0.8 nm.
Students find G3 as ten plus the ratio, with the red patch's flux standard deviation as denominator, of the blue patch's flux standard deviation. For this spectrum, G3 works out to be 11.9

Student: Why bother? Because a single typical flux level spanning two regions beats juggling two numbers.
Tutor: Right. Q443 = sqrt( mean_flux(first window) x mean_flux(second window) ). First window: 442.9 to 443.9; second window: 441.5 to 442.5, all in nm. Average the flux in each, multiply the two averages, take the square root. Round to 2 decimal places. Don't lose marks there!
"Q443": 8.10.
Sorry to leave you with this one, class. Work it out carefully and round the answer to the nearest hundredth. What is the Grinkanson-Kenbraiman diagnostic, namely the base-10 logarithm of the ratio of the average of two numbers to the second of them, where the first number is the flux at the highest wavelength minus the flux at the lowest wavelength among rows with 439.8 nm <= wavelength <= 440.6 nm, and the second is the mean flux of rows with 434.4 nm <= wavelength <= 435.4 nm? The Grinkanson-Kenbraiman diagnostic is -0.35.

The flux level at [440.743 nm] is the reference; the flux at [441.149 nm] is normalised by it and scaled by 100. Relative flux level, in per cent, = 110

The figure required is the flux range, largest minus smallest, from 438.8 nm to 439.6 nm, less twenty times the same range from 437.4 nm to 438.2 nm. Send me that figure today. -24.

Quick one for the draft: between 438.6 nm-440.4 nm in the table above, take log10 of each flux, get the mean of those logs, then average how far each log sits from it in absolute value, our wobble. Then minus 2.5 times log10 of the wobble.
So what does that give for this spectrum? 4.75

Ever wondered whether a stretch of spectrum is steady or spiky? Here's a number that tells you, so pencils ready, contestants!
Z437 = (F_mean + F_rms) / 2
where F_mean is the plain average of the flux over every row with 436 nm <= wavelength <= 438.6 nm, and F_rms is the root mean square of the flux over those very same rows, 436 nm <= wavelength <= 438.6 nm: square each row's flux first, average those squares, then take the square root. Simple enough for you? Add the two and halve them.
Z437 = 8.09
